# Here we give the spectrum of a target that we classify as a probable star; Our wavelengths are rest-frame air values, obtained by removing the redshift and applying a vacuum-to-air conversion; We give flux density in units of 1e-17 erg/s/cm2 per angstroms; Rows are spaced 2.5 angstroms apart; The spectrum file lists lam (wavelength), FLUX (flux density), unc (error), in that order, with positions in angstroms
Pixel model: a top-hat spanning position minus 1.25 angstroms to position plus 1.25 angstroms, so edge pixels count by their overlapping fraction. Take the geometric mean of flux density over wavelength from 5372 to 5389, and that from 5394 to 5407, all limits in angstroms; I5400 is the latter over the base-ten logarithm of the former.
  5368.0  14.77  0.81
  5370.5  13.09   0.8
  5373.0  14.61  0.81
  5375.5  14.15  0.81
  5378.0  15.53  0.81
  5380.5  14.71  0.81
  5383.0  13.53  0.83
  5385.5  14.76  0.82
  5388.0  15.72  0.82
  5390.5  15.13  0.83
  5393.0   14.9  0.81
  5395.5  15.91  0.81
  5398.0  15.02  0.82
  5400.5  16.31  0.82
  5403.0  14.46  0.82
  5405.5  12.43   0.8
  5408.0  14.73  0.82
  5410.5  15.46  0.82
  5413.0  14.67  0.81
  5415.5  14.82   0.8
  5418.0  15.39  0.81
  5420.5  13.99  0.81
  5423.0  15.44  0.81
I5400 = 12.6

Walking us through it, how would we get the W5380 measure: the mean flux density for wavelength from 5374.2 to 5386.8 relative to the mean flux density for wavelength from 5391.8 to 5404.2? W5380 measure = 0.95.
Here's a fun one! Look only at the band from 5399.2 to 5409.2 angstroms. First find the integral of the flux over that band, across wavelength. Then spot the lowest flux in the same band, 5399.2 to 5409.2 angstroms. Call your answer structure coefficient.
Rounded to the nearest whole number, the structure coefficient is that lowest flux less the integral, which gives -132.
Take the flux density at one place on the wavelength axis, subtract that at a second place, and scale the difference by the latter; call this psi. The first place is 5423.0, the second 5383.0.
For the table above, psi 0.14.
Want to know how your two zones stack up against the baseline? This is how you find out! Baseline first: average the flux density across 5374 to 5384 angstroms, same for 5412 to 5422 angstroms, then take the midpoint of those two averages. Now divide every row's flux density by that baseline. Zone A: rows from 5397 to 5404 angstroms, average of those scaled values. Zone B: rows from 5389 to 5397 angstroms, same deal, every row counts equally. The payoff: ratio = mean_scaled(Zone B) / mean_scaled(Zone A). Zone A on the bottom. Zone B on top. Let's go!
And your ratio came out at 1.00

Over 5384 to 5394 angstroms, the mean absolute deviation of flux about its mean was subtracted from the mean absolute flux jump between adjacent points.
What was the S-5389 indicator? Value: 0.30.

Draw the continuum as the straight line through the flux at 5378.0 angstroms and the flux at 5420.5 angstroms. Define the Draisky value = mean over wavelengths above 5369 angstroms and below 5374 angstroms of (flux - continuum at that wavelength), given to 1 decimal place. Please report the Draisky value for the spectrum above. -1.9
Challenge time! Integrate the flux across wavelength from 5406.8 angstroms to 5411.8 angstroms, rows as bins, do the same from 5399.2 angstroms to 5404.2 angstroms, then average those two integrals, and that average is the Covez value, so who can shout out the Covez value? 76.2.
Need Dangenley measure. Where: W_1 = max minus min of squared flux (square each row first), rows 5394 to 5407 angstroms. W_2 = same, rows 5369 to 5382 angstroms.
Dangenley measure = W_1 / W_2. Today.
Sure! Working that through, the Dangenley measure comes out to 1.6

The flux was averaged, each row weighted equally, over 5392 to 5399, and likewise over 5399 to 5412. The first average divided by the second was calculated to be 1.04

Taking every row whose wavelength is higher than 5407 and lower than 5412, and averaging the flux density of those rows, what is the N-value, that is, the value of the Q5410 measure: 15.1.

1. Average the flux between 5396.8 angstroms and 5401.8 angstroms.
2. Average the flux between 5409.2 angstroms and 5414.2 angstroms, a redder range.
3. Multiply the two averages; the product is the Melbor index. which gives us 236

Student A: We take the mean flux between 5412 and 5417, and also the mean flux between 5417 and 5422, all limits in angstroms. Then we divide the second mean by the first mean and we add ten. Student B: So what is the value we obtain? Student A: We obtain 11.0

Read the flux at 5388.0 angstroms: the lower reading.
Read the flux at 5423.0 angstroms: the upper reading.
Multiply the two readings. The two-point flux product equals 243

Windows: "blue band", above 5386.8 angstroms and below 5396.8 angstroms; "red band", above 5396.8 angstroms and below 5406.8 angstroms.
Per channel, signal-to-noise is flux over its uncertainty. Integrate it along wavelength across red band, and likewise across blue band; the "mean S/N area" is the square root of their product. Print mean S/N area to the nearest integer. 183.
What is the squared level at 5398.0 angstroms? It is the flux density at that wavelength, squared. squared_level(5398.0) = 226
